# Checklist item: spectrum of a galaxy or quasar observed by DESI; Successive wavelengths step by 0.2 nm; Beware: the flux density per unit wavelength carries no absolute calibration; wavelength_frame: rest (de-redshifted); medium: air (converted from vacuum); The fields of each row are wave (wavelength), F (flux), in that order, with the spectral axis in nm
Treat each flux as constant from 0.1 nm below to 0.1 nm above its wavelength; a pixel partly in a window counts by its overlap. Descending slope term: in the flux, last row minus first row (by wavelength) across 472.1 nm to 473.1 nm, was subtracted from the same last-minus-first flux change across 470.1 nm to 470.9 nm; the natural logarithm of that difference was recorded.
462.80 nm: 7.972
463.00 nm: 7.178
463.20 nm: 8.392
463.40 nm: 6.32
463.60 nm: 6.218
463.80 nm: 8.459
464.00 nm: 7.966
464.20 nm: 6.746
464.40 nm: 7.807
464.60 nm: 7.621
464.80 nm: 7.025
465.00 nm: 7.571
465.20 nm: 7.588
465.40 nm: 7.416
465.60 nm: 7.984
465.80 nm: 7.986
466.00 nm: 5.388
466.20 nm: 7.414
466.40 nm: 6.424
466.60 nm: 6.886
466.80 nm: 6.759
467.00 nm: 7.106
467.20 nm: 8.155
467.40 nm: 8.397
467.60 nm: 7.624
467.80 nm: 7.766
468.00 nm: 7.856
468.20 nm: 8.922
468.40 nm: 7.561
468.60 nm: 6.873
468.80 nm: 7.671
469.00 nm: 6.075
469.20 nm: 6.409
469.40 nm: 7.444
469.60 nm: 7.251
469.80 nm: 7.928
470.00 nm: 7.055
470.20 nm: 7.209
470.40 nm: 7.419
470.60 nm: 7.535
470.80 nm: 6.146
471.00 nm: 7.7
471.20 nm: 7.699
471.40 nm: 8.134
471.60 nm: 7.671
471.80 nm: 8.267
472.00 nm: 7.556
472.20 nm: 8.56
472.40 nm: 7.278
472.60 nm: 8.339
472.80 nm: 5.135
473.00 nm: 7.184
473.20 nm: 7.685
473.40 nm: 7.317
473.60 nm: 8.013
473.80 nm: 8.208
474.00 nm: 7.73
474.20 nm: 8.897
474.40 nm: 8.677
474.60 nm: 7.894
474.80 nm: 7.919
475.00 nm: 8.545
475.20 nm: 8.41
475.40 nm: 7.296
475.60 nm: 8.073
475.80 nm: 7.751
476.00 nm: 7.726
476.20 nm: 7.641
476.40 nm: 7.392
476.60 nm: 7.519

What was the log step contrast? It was -1.2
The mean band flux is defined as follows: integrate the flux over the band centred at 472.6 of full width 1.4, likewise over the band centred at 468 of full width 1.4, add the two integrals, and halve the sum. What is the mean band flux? 10.7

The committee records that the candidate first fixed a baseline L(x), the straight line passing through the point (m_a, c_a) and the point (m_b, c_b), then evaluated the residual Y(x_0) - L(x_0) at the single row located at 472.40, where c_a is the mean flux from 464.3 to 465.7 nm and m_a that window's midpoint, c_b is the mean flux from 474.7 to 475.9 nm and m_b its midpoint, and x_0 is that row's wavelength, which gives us -0.6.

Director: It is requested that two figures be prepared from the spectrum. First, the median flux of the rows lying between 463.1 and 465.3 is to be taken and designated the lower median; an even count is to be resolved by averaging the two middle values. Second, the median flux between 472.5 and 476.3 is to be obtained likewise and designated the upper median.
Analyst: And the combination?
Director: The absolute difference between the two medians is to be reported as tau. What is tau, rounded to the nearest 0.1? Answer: 0.3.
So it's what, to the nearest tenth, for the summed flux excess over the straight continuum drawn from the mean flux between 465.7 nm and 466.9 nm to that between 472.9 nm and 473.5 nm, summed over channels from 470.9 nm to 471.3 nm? 1.0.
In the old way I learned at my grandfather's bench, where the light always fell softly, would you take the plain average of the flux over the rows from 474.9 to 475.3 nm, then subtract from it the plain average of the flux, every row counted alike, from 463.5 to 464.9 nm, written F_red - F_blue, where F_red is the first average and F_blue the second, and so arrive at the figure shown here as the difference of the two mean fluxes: 1.1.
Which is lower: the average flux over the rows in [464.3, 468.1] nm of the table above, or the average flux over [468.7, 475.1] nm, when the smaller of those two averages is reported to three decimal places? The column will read 7.409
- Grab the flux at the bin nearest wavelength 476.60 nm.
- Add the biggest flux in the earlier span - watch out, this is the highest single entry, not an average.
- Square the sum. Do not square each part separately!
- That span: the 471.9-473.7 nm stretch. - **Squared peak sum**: 259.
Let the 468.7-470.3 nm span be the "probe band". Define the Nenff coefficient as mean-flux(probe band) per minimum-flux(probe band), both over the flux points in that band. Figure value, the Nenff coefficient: 1.17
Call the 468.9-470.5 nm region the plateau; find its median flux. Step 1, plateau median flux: 7.23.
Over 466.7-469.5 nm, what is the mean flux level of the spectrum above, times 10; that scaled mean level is 74.7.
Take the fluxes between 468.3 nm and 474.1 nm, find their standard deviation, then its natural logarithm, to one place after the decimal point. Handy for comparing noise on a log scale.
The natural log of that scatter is -0.3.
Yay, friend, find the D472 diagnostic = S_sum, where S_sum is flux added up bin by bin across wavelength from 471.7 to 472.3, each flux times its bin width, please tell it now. 4.88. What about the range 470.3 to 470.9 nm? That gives 4.22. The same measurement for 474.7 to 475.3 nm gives 4.97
